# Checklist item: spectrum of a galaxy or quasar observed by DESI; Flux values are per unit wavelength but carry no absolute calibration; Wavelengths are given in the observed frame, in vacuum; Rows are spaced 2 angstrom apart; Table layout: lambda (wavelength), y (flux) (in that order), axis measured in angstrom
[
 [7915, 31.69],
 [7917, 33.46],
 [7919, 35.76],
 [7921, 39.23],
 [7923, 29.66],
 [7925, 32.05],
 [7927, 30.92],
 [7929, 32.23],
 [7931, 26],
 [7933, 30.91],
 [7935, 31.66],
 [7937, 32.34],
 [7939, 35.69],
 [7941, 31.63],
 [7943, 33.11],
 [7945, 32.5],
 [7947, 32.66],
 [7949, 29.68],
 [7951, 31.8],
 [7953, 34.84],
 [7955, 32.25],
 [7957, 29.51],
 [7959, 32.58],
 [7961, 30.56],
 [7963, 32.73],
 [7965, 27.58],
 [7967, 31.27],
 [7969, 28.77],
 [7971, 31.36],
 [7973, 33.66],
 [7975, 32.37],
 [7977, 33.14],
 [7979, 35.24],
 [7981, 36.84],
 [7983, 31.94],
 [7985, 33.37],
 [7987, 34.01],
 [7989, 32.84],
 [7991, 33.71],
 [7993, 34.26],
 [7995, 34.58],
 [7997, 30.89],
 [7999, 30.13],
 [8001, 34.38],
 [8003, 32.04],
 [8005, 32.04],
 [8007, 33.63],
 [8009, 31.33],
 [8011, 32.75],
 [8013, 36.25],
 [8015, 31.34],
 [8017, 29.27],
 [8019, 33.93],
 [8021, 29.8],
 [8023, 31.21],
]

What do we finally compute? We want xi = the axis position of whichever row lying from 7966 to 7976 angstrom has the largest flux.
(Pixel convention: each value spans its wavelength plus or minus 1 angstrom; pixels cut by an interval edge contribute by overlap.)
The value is 7973 angstrom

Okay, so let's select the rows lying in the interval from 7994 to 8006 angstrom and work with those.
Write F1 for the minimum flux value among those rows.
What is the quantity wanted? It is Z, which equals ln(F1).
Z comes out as 3.41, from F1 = 30.13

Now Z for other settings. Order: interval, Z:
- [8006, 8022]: 3.38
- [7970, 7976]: 3.45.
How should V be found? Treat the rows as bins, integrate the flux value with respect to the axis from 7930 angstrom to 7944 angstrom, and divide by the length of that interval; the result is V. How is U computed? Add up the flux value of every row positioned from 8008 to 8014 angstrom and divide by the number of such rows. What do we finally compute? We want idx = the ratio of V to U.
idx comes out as 0.95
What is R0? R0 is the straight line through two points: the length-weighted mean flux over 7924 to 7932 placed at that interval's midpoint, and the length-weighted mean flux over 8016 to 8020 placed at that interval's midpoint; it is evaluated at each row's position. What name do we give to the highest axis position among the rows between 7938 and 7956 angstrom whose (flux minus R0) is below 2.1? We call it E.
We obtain 7955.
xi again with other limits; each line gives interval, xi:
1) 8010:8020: 8013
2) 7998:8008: 8001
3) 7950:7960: 7953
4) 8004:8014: 8013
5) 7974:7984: 7981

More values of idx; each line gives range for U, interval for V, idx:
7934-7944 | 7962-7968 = 0.93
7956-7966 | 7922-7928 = 1.01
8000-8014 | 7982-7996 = 1.01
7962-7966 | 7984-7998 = 1.11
